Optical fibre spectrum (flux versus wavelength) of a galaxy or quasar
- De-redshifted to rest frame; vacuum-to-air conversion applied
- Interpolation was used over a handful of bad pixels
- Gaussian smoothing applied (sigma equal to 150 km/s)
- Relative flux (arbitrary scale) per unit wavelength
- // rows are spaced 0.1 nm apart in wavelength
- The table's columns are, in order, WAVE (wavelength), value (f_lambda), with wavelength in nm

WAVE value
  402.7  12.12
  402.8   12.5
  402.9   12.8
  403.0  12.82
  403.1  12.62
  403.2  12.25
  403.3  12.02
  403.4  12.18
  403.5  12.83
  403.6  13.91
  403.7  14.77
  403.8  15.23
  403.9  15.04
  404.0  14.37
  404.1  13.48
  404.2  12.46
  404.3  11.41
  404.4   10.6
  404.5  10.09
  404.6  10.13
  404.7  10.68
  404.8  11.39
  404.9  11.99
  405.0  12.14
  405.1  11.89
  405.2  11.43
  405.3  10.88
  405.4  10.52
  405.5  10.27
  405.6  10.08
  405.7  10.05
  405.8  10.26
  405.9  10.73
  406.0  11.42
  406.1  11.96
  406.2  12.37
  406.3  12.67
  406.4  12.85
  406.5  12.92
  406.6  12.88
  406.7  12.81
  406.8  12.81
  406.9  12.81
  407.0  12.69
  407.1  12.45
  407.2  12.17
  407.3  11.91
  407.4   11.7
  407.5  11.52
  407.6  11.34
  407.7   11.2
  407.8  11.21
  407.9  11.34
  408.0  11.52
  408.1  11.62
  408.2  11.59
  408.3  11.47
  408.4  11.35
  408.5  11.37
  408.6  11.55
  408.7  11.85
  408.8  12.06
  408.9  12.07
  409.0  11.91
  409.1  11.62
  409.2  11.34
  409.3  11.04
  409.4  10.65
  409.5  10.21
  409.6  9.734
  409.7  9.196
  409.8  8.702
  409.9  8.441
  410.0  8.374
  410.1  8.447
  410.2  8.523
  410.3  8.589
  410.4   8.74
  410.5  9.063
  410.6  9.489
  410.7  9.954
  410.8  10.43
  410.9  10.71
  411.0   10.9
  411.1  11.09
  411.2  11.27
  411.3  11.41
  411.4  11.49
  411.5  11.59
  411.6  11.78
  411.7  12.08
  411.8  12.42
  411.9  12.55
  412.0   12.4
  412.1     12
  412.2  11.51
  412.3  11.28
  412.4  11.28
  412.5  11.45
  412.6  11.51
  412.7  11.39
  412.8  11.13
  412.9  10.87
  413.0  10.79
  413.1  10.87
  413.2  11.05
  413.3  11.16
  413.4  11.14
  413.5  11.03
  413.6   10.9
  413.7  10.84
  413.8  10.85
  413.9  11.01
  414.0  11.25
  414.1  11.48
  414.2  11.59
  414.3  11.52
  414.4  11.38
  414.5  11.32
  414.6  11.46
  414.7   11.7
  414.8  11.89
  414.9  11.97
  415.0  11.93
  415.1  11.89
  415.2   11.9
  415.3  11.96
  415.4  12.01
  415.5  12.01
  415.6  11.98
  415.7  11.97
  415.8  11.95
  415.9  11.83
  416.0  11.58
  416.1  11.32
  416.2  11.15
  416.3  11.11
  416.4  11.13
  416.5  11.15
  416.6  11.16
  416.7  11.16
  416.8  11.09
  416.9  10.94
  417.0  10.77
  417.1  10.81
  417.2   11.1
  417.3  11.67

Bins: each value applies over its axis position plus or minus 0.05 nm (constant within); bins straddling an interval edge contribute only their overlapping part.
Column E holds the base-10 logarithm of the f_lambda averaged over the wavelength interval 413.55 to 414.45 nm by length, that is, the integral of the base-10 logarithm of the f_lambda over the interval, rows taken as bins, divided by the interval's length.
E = 1.05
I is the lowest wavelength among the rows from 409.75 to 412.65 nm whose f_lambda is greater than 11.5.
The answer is 411.5 nm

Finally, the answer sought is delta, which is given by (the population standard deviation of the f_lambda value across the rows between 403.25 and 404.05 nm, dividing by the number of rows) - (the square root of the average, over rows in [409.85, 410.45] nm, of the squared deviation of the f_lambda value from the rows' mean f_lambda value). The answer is 1.1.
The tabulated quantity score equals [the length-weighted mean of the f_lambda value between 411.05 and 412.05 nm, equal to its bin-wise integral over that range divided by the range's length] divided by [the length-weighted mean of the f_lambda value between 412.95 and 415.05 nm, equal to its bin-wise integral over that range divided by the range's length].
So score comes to 1.05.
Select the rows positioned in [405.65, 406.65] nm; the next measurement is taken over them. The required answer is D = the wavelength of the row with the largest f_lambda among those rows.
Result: 406.5 nm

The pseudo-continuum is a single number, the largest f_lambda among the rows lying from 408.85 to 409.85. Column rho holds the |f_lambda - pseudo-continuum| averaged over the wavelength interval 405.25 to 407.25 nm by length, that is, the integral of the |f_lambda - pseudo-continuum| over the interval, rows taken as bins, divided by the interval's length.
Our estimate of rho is 1.0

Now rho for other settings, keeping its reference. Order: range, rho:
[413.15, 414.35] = 0.9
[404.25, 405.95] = 1.2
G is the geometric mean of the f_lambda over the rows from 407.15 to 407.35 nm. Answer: 12.0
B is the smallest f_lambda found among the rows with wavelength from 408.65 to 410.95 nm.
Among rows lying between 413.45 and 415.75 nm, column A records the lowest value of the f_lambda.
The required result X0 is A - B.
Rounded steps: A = 10.84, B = 8.374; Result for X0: 2.5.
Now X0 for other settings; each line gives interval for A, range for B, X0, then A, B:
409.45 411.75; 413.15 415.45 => -2.5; 8.374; 10.84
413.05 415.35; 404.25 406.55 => 0.8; 10.84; 10.05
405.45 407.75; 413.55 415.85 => -0.8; 10.05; 10.84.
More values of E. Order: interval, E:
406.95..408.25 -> 1.07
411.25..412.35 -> 1.07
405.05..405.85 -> 1.03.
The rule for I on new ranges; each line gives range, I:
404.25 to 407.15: 404.9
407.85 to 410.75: 408.0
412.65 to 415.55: 414.2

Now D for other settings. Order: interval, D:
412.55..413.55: 412.6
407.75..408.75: 408.7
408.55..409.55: 408.9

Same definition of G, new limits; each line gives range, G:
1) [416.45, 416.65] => 11.2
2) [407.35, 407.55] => 11.6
